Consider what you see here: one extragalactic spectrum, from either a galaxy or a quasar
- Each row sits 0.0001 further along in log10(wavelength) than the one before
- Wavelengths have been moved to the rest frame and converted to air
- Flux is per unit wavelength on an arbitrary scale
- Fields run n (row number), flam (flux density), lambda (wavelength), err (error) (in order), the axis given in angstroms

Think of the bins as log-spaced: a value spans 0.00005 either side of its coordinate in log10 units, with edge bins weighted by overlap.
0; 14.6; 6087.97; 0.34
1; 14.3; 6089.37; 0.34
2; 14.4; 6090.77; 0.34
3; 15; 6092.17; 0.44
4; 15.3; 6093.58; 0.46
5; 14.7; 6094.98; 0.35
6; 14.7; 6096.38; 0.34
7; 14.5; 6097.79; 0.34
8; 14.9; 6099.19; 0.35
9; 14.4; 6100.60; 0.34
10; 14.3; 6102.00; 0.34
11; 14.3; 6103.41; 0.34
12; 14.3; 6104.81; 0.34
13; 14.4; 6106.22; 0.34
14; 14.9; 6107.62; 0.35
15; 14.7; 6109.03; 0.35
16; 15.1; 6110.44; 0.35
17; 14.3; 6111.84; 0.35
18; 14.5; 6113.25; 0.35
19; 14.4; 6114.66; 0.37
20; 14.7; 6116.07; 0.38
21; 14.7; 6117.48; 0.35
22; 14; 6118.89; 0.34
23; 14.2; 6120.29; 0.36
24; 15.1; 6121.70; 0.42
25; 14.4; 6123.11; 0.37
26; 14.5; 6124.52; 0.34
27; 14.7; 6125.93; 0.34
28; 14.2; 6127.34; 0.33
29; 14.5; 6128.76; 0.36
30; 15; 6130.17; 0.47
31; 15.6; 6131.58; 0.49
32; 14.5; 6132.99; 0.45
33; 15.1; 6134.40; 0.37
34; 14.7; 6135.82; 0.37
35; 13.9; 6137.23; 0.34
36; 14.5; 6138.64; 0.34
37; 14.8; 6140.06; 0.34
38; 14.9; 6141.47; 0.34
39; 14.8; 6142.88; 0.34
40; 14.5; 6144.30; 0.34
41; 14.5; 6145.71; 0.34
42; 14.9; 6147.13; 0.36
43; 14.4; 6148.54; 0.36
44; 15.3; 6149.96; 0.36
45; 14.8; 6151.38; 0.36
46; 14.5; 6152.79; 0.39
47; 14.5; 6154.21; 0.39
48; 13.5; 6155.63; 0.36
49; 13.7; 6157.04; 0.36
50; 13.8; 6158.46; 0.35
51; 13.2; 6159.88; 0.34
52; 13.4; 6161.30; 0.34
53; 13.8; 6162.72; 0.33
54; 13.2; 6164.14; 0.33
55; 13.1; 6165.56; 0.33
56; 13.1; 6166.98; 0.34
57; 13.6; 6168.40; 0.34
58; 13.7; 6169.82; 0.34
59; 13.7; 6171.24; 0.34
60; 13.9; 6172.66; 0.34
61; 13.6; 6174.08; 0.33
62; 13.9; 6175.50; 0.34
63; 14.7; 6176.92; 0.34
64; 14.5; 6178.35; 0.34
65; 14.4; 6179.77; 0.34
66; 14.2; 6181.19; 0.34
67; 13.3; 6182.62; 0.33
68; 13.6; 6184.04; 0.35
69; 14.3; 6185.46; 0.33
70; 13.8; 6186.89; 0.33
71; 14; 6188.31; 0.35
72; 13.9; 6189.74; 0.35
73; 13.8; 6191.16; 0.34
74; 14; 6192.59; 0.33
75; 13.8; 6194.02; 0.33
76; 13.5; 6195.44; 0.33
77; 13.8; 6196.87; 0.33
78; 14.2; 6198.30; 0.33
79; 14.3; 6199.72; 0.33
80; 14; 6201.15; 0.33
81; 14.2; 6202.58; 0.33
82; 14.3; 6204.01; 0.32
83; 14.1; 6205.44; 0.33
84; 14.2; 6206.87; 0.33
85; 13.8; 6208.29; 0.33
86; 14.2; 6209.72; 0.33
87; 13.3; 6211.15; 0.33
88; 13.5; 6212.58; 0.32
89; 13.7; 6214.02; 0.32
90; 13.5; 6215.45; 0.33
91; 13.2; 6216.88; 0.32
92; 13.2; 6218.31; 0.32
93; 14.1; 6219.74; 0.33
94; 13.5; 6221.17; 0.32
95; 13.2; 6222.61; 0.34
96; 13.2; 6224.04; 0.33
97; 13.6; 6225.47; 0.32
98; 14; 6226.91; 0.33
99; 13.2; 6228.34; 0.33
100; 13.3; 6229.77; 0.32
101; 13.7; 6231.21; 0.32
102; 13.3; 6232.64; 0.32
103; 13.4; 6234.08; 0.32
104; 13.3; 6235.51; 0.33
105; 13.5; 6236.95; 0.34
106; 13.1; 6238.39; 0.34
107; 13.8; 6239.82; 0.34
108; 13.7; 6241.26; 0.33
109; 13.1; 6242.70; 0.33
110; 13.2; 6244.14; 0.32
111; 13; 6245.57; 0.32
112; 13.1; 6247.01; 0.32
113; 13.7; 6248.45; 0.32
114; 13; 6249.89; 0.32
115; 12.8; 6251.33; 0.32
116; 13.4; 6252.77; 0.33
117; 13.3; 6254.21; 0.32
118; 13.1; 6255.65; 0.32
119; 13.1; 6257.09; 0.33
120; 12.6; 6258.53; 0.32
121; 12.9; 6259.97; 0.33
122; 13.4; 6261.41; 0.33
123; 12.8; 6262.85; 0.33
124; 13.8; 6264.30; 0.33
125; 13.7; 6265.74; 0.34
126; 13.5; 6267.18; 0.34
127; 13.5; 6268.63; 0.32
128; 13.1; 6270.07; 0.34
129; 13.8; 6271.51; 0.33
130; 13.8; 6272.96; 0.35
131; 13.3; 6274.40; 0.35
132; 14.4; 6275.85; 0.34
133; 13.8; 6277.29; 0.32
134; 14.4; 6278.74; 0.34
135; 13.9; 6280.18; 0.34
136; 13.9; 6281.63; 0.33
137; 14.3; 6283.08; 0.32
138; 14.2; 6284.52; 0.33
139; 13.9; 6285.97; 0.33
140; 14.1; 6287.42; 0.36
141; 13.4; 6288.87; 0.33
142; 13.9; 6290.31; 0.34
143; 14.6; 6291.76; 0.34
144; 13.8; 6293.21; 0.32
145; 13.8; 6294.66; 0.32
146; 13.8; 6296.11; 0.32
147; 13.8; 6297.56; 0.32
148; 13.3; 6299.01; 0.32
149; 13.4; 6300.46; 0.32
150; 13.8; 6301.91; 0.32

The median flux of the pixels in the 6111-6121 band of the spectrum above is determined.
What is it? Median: 14.4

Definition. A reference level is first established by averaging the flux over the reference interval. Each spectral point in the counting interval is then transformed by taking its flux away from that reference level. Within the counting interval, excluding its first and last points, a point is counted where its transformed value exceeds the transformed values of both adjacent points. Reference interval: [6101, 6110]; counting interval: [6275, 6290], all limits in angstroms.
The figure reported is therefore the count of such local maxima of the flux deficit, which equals 2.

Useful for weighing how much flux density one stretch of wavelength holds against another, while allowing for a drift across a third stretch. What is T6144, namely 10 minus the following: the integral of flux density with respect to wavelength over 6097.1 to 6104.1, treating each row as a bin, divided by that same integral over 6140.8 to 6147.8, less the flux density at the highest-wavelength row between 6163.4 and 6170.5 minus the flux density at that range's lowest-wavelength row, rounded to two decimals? 9.52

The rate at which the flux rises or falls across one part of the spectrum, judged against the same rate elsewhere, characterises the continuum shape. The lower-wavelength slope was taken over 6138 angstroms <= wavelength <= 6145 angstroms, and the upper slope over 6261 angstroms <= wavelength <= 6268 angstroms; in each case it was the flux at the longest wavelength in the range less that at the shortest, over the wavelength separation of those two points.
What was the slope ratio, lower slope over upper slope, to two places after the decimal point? 0.00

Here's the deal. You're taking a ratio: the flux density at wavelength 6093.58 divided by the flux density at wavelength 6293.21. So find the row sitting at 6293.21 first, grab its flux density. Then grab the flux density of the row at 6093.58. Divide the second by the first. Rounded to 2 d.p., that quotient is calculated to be 1.11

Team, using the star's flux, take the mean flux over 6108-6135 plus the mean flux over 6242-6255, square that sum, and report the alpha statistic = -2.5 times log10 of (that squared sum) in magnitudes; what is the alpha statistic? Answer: -7.22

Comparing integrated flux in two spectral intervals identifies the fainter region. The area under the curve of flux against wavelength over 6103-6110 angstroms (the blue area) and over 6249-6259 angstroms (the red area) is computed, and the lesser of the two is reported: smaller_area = 102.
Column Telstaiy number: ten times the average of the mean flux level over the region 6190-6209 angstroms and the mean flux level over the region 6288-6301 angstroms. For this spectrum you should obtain 139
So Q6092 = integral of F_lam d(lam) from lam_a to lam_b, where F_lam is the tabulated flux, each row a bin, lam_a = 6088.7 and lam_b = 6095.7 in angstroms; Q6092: 103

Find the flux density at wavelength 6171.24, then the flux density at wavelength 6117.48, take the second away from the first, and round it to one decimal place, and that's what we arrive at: -1.0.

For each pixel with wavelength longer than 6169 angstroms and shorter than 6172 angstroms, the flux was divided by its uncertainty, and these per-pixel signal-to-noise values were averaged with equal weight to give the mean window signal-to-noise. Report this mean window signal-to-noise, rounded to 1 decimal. 40.3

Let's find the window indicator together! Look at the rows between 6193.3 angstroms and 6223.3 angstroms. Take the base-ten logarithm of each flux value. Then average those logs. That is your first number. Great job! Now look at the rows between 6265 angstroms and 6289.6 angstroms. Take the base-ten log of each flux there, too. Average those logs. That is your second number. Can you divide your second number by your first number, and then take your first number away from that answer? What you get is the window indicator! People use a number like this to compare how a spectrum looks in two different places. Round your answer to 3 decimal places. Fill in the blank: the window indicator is -0.138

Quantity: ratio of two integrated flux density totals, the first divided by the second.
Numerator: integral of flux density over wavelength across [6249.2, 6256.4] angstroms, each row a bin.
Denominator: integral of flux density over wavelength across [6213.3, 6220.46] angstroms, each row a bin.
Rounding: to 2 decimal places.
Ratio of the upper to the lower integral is 0.97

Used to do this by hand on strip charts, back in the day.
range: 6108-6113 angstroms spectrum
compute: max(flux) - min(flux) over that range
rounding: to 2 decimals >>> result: 0.80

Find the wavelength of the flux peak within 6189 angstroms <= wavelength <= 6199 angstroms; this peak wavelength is 6198.30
